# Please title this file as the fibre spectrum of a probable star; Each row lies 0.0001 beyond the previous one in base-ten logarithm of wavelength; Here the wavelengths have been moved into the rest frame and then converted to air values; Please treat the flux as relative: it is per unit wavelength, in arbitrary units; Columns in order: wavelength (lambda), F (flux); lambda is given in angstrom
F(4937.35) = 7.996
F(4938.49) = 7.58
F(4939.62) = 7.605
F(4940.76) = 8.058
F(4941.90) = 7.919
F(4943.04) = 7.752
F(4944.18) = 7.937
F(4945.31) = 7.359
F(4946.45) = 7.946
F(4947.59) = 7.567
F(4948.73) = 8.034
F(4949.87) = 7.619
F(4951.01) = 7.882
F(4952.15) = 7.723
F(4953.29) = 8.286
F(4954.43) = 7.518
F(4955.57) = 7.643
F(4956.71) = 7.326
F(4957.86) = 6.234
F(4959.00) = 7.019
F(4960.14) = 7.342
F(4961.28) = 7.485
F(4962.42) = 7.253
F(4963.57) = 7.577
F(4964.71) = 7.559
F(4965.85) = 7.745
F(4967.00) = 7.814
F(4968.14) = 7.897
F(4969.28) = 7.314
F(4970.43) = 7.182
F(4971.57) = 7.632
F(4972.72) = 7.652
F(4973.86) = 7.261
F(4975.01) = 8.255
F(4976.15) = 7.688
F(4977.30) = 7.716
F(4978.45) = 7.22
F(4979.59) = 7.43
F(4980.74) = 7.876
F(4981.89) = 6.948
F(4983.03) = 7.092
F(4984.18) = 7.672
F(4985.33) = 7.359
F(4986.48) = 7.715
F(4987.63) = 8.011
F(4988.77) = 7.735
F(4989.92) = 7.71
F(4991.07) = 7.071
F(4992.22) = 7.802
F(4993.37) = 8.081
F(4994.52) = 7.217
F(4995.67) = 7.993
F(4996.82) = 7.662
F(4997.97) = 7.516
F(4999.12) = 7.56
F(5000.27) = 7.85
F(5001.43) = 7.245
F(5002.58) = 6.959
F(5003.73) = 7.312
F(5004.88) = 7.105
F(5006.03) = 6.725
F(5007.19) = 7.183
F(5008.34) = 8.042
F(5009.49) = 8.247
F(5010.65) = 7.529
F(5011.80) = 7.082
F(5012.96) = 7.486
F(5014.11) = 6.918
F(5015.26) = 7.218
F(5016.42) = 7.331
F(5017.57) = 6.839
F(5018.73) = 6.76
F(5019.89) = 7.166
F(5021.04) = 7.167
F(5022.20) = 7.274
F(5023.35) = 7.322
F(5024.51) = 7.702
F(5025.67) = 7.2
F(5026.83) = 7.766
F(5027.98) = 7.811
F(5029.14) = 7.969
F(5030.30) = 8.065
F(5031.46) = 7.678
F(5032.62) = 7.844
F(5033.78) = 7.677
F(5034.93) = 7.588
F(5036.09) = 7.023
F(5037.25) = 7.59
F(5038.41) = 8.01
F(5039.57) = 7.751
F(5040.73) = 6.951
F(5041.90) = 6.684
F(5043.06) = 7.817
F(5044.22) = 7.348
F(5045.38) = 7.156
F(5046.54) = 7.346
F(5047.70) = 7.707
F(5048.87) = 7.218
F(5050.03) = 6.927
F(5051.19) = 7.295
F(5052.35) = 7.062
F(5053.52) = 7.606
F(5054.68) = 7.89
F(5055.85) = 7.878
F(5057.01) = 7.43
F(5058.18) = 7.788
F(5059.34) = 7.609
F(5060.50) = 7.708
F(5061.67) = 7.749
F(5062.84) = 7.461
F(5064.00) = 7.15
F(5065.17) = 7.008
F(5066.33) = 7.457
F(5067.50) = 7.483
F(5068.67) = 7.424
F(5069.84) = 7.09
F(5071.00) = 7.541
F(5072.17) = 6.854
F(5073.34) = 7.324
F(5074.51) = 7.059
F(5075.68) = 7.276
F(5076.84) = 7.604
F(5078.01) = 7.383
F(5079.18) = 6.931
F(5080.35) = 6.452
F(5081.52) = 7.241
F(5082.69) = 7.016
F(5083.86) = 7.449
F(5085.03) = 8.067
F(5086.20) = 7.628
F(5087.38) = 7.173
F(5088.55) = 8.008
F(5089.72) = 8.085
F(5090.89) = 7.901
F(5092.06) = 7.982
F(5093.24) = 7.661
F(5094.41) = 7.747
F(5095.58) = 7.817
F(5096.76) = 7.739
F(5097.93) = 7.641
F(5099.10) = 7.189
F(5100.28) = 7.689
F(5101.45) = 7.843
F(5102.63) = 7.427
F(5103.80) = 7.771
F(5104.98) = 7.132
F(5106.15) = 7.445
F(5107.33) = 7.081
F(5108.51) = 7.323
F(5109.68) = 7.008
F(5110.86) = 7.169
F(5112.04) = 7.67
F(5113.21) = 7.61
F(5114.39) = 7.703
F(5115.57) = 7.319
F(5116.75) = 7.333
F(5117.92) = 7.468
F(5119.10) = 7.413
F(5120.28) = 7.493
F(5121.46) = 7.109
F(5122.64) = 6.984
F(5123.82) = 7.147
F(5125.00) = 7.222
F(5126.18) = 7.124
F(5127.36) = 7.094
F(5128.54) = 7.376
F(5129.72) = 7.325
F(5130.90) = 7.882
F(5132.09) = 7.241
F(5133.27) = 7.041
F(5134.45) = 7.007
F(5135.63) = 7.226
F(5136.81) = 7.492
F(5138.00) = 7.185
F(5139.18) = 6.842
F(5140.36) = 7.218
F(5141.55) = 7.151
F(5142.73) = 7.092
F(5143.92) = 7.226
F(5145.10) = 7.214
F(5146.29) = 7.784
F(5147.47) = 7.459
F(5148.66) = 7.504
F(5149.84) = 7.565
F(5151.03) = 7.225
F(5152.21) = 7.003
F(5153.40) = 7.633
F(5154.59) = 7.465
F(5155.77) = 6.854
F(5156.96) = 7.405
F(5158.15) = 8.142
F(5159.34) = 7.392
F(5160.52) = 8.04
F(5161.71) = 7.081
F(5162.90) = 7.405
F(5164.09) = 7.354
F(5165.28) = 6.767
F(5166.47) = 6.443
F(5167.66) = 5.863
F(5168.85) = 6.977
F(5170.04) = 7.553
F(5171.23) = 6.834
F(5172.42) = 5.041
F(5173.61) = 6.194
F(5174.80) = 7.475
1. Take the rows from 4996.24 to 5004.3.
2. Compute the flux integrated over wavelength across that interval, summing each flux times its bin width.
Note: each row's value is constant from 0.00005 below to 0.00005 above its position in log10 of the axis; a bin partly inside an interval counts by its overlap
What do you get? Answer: 60.0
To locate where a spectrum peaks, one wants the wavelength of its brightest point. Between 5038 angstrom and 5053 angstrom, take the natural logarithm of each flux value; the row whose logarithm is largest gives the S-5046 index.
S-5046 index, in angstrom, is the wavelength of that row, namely 5038.41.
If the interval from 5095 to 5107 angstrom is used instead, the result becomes 5101.45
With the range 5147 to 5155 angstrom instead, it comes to 5153.40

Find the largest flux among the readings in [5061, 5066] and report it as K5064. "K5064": 7.749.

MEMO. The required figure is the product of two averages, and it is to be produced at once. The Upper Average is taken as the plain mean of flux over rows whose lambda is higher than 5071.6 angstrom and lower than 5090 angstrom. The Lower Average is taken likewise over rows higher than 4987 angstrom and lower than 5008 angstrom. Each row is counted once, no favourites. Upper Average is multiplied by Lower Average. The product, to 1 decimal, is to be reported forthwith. 55.0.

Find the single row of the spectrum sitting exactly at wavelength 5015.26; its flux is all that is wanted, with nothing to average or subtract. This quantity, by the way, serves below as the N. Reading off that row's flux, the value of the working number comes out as 7.218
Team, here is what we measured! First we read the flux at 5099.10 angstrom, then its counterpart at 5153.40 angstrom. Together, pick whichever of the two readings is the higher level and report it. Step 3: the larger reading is 7.63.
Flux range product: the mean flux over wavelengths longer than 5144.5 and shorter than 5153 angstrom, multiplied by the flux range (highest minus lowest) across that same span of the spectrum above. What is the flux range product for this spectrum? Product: 5.8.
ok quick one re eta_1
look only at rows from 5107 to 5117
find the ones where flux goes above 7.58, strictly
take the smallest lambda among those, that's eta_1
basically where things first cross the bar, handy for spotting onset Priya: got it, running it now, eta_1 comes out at 5112.04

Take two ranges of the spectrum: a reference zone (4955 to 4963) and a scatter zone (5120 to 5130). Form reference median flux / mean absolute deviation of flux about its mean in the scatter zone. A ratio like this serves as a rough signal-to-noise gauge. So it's 57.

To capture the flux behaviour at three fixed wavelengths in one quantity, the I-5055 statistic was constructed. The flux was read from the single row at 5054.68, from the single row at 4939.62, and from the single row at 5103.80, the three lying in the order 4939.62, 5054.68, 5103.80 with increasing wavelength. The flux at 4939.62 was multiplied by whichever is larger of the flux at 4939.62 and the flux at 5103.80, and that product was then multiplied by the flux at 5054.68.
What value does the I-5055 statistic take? 466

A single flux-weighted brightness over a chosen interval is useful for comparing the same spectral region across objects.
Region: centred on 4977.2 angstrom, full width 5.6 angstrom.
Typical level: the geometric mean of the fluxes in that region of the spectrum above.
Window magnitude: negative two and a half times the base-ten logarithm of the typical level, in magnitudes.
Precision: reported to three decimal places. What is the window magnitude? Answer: -2.210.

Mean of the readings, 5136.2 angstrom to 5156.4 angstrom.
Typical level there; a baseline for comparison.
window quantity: 7.29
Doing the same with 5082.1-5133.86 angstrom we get 7.47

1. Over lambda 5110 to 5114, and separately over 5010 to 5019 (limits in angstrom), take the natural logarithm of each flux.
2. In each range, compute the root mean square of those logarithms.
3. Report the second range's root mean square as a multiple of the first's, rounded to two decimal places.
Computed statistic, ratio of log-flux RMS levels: 0.98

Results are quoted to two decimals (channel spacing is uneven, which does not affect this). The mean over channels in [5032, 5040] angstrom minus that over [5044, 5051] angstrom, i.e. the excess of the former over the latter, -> 0.36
